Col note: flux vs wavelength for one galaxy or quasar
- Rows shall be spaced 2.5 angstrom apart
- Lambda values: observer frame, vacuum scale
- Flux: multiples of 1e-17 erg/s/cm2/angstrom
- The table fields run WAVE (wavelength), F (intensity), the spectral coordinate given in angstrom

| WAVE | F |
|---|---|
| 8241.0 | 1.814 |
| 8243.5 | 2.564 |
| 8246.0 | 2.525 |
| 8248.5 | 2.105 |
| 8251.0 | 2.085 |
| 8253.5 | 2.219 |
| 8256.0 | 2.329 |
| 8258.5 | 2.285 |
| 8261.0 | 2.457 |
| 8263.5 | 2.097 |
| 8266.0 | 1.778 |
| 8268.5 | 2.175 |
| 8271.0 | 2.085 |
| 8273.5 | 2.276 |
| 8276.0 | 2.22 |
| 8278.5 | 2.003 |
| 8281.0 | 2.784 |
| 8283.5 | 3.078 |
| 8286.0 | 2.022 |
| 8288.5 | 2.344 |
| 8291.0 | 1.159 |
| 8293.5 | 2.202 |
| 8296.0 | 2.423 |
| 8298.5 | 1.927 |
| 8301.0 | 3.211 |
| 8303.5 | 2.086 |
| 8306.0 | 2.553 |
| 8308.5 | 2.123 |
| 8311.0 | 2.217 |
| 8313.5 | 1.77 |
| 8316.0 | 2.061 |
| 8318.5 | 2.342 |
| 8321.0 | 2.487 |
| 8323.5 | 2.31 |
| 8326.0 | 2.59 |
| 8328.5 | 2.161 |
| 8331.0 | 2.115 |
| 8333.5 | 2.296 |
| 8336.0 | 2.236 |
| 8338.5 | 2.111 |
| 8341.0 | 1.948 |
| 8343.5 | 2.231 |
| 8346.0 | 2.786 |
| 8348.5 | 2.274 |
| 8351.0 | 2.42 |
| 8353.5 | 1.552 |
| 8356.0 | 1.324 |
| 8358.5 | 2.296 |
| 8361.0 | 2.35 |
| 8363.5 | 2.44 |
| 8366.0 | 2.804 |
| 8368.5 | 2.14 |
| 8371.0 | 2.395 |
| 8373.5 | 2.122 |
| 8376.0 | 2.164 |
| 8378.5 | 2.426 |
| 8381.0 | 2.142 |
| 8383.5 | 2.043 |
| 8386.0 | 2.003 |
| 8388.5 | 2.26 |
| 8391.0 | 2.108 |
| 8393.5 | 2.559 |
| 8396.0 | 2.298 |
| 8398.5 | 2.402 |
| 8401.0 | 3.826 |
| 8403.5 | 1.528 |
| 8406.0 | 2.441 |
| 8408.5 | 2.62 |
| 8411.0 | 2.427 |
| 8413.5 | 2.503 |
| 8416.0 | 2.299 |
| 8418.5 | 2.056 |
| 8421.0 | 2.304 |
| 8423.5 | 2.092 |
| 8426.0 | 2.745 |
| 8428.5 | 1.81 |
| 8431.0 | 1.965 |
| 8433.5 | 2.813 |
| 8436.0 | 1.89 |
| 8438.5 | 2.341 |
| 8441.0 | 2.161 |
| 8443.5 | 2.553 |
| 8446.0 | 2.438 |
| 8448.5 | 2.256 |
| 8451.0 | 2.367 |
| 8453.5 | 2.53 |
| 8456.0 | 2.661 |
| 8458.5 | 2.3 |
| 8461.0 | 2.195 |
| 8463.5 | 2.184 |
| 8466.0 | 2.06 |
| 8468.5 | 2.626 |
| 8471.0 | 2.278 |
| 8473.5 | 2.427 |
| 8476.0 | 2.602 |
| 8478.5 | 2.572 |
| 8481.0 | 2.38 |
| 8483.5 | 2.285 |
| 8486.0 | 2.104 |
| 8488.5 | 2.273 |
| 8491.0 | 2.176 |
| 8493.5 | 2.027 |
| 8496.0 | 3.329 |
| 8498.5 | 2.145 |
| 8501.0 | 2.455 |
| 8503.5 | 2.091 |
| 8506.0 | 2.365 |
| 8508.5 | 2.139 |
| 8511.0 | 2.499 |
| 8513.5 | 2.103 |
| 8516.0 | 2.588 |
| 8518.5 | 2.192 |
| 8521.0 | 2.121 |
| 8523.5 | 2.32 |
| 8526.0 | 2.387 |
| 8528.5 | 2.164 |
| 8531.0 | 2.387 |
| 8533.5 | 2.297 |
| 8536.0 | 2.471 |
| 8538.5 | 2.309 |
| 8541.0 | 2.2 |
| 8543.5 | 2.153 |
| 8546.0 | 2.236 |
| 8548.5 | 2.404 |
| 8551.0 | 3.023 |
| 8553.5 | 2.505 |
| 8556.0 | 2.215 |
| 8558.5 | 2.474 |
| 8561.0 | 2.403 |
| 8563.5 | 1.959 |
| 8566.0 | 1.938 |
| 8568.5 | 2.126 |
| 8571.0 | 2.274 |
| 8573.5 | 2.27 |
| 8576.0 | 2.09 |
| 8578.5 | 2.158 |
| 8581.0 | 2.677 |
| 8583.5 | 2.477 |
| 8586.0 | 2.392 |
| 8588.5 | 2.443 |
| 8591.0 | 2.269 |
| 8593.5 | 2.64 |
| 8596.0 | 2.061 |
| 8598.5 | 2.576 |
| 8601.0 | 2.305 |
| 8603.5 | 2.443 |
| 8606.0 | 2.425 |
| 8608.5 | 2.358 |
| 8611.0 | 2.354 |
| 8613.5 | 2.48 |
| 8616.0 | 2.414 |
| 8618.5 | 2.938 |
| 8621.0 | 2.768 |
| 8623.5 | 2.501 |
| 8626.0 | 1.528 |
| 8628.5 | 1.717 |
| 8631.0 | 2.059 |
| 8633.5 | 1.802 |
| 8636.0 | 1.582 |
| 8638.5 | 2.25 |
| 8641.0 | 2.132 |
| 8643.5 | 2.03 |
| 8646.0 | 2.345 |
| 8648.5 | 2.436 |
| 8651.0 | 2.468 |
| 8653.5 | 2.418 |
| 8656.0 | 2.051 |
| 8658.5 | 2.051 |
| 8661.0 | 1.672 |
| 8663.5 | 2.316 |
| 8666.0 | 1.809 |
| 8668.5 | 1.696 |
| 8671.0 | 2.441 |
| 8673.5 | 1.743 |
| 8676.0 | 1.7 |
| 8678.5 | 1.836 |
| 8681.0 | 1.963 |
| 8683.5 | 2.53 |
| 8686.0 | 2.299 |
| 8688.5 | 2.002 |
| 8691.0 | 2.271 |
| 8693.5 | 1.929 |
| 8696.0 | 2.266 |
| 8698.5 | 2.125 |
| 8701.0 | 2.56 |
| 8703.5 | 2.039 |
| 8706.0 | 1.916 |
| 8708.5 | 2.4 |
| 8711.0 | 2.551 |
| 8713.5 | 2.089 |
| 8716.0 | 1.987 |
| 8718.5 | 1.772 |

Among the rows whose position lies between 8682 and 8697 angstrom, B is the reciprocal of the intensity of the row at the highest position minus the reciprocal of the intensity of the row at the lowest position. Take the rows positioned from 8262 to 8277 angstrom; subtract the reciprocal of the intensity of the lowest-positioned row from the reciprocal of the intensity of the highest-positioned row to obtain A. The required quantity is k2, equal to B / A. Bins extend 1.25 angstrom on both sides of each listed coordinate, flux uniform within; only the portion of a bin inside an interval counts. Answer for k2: -2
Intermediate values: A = -0.03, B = 0.05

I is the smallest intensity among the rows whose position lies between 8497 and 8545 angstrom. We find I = 2.091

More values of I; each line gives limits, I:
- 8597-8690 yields 1.528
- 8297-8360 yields 1.324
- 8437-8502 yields 2.027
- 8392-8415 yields 1.528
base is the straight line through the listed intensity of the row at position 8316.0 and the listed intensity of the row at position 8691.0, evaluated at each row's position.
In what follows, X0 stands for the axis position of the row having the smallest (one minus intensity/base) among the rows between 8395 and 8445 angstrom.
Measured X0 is 8401.0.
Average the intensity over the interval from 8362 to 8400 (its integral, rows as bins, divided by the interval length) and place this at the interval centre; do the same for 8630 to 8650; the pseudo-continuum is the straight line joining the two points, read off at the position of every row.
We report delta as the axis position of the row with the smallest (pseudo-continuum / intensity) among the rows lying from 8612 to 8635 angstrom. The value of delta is 8618.5 angstrom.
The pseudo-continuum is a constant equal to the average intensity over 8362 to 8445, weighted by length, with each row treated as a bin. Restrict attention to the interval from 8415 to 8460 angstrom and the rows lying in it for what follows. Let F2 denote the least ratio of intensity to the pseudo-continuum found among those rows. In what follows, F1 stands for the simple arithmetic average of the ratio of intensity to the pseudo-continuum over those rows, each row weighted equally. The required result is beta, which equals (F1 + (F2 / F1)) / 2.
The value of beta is 0.89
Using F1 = 0.99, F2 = 0.78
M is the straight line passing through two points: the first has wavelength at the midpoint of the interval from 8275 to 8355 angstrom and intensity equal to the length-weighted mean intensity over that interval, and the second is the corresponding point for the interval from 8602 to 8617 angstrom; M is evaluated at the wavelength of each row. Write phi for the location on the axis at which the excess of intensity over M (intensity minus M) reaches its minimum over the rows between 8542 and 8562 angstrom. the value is 8543.5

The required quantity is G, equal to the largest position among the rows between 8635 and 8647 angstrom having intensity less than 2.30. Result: 8643.5 angstrom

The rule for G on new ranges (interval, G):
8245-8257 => 8253.5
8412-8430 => 8428.5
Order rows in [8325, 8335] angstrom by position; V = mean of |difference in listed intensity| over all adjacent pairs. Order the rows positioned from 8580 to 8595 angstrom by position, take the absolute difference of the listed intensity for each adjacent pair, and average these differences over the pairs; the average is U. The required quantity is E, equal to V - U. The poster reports 0.04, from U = 0.18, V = 0.22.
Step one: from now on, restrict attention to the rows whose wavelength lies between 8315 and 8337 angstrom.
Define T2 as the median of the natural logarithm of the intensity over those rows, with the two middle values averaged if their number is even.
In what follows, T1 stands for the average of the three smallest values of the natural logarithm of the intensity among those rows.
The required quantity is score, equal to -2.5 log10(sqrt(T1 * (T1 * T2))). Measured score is 0.42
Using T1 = 0.75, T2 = 0.83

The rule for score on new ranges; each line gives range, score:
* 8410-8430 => 0.51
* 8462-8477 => 0.36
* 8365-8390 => 0.50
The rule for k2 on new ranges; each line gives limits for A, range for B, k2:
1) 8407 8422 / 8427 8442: -2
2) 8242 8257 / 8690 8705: 1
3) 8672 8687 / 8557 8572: 0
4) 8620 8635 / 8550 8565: 1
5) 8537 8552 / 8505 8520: 0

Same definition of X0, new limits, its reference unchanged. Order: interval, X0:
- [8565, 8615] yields 8581.0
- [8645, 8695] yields 8683.5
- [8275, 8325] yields 8301.0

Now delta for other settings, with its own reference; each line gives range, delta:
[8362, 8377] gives 8366.0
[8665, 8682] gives 8671.0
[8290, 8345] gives 8301.0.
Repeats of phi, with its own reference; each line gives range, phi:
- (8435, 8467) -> 8436.0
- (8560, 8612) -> 8566.0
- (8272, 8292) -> 8291.0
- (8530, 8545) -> 8543.5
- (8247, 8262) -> 8251.0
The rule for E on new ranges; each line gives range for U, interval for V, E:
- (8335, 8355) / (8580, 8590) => -0.27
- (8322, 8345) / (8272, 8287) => 0.28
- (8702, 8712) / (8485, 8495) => -0.11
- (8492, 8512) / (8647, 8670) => -0.31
